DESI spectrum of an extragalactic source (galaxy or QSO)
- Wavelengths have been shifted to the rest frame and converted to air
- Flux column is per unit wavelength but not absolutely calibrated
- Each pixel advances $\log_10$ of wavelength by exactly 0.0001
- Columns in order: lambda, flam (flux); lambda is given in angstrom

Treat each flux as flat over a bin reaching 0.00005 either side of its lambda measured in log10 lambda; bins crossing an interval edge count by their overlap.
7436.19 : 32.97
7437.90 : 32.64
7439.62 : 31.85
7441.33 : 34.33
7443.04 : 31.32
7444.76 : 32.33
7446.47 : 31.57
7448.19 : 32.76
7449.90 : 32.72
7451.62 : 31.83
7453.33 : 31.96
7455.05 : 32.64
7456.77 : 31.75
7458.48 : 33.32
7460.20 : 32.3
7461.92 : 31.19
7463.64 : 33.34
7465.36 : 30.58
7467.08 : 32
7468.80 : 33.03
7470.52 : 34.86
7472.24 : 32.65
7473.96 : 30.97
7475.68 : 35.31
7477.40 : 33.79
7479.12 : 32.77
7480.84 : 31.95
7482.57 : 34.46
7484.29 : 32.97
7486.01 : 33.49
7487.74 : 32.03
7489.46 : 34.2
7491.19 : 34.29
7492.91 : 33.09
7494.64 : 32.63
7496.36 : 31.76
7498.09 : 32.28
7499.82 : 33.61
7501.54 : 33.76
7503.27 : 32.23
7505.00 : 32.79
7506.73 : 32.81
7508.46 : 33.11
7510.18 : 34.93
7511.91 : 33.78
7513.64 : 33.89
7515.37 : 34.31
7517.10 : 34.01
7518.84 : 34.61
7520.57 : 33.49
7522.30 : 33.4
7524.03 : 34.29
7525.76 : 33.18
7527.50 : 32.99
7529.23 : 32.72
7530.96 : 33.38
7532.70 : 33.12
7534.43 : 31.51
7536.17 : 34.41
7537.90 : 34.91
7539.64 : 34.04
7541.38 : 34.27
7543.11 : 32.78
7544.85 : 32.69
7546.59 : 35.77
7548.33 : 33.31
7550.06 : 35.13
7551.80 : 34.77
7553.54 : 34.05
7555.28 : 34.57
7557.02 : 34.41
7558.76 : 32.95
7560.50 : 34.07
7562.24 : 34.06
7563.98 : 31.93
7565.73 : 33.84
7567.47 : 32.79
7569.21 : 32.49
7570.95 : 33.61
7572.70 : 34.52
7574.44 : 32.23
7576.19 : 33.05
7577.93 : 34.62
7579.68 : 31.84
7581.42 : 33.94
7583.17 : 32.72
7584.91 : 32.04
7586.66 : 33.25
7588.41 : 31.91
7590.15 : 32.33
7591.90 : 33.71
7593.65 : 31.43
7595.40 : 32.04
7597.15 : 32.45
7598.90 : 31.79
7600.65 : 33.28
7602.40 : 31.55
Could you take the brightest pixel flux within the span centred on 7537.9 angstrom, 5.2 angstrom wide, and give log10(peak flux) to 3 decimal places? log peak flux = 1.543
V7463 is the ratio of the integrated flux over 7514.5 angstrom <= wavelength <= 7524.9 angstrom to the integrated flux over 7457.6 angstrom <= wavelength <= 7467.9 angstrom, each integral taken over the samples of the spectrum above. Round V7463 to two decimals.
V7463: 1.07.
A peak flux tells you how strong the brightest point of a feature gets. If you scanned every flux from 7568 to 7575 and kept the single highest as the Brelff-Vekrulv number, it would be 34.52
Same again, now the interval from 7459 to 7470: 33.34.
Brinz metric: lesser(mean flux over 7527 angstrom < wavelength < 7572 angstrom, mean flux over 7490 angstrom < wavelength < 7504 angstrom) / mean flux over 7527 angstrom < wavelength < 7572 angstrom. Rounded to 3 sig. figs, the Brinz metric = 0.980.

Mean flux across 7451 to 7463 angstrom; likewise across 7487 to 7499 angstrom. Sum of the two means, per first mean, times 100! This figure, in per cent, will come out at 202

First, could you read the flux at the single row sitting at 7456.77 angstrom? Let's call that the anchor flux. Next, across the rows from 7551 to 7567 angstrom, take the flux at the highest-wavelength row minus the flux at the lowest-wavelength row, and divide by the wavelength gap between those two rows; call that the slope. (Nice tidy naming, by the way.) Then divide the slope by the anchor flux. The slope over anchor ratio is -0.0021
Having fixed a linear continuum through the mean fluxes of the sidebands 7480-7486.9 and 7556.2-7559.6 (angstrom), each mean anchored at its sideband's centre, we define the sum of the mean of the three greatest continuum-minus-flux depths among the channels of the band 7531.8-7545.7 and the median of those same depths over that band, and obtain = 1.2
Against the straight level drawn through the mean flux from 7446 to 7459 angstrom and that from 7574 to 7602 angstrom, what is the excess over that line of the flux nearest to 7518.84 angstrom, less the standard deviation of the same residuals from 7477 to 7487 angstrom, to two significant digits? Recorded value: 1.3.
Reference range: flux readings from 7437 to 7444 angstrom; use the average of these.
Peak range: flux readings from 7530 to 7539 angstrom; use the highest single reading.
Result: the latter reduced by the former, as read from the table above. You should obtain 2.4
